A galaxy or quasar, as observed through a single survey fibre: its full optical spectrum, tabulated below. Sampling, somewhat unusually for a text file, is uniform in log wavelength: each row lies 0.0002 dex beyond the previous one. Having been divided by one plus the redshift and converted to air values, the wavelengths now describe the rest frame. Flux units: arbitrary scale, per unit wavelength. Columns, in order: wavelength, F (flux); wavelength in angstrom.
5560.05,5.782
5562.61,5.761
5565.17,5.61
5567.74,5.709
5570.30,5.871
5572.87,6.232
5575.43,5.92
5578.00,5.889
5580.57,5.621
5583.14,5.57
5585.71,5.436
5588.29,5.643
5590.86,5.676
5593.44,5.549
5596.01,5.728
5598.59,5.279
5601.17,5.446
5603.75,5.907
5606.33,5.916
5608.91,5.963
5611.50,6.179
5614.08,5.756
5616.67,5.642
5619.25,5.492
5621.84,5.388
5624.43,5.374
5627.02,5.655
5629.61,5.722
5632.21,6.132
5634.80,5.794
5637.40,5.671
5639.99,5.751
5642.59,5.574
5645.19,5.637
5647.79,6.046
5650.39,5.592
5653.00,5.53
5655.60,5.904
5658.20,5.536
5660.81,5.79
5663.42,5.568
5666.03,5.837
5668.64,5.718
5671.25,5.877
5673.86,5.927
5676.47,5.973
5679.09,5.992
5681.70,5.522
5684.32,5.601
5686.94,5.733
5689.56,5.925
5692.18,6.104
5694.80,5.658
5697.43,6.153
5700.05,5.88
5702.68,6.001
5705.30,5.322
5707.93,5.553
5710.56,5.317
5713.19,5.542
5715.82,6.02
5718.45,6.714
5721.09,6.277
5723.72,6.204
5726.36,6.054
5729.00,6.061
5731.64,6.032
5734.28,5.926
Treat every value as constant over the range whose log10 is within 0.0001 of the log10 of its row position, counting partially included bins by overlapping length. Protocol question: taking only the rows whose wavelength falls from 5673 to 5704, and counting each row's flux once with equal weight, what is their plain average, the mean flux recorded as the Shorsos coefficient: 5.87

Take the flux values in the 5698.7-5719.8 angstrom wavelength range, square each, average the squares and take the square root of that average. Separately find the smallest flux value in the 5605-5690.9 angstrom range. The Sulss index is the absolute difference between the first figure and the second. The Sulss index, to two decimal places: 0.44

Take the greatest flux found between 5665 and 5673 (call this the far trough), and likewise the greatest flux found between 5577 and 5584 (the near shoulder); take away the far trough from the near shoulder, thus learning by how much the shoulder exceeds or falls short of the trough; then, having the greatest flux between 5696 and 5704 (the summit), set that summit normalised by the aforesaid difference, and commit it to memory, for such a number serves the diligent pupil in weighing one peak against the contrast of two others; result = 513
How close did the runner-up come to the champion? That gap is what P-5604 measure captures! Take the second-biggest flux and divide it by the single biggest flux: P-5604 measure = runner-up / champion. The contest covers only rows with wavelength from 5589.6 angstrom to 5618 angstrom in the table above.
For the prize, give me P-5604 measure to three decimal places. 0.965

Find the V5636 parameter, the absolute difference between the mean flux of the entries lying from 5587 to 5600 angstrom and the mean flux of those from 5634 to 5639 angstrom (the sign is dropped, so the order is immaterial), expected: 0.16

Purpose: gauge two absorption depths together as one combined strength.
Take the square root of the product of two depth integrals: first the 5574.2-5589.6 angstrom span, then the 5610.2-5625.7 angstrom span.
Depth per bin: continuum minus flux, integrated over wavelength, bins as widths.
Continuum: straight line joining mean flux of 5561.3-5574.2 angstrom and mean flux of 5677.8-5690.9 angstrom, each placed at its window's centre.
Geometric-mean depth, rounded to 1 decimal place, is 2.4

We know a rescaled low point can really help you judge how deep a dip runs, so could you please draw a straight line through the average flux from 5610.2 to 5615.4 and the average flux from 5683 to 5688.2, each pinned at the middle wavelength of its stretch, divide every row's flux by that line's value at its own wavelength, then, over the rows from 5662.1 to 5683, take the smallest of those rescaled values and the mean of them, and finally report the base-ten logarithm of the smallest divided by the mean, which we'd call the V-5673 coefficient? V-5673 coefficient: -0.021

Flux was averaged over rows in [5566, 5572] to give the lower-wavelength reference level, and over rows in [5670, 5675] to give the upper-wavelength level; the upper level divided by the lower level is 1.02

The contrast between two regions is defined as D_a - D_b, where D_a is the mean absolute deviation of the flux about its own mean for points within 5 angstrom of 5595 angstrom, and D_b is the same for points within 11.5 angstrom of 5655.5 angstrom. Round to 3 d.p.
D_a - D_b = -0.015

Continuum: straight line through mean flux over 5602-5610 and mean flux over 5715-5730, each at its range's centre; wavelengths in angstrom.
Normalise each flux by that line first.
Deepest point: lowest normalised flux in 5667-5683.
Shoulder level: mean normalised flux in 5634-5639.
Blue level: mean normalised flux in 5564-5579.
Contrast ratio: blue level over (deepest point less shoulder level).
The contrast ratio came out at -19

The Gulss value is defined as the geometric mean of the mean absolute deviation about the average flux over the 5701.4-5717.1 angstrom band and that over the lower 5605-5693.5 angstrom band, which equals 0.21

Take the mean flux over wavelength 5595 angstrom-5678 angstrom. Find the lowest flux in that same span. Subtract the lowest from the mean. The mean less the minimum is 0.45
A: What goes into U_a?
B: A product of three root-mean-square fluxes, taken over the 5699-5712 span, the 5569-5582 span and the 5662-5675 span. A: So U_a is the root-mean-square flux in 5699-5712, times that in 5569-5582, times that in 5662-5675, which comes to 192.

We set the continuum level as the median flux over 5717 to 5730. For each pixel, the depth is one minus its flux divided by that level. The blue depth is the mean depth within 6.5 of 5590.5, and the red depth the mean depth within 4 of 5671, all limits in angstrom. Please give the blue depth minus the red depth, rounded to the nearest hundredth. 0.04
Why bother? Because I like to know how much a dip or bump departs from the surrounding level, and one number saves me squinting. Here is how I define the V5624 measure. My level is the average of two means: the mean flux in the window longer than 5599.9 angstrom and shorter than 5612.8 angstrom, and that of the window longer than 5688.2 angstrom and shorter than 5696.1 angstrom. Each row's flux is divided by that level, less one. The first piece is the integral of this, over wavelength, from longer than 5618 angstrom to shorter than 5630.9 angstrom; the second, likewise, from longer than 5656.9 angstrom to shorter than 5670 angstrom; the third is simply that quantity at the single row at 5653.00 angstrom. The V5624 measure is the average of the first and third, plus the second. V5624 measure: -0.87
